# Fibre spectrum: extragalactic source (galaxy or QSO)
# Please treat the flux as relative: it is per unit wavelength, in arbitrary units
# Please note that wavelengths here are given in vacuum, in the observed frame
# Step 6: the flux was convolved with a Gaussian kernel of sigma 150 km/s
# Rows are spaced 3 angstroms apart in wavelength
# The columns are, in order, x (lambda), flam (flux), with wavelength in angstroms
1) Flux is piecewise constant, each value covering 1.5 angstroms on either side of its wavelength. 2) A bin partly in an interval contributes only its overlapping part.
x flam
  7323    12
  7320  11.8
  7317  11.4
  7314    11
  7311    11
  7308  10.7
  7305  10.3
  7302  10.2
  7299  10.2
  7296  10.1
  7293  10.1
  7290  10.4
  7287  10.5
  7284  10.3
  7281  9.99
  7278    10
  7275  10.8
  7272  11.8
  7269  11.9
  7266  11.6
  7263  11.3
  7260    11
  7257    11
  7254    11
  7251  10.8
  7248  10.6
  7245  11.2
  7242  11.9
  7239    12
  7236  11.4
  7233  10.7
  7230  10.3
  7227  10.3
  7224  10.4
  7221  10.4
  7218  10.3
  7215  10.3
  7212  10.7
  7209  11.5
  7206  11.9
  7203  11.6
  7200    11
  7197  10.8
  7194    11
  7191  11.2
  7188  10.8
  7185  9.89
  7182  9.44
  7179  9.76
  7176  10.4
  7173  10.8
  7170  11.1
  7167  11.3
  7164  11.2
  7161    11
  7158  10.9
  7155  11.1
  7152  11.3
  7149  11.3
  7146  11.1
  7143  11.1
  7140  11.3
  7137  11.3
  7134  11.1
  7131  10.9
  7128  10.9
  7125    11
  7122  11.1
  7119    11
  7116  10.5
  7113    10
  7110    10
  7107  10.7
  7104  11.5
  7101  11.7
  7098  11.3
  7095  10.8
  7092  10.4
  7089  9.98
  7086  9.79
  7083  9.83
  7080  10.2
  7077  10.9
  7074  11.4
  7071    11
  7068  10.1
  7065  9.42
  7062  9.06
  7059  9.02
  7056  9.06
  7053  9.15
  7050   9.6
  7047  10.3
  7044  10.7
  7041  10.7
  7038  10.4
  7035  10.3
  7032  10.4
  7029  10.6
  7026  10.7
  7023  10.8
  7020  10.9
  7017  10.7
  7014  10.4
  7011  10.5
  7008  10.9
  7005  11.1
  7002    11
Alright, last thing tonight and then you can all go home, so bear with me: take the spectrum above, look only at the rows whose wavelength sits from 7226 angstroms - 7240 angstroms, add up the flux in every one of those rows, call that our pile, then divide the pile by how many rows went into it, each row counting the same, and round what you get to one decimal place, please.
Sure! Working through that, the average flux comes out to 10.9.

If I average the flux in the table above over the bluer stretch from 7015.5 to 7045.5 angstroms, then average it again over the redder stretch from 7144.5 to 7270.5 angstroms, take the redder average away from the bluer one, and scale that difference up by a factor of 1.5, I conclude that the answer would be -0.48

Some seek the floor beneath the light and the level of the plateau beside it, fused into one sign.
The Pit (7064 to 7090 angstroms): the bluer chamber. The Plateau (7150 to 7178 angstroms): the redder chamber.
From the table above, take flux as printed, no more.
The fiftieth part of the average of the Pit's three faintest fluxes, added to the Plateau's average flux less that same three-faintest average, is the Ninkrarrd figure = 1.5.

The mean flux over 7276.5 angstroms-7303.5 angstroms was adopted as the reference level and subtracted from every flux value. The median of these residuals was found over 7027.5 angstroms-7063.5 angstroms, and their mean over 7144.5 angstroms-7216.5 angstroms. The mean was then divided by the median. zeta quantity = 6.8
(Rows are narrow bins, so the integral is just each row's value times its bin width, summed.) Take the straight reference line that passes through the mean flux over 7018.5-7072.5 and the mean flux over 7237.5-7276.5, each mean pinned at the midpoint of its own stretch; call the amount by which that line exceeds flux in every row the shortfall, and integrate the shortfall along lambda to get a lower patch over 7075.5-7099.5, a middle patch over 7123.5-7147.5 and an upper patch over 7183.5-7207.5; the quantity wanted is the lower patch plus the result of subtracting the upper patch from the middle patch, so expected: -11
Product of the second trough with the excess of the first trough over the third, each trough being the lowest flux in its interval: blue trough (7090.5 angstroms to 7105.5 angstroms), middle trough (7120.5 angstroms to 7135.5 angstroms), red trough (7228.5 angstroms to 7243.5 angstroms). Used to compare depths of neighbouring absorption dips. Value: 1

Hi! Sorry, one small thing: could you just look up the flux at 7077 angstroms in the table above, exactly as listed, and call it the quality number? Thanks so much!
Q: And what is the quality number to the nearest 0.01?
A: 10.90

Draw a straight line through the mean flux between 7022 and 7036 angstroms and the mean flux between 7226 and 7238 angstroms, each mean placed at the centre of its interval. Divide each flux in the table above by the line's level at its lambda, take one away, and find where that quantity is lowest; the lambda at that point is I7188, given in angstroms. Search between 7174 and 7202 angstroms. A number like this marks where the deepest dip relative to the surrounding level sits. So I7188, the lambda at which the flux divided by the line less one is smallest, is 7182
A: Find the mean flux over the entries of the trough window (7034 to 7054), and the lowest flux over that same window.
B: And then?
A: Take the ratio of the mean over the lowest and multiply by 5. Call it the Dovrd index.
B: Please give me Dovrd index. 5.6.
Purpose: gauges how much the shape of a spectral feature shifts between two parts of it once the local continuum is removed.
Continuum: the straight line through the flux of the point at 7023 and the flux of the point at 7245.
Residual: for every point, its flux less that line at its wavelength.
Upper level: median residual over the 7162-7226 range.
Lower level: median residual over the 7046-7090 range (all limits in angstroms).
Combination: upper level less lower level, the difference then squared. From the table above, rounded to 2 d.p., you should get 0.61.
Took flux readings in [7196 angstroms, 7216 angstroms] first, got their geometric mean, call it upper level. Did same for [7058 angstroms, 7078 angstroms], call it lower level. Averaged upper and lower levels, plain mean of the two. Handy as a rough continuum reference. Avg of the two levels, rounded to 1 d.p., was 10.6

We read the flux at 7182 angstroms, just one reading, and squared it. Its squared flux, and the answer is 89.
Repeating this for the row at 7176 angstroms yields 108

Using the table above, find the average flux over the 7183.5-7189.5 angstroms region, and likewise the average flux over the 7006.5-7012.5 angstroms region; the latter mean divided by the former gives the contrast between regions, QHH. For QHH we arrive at 1.03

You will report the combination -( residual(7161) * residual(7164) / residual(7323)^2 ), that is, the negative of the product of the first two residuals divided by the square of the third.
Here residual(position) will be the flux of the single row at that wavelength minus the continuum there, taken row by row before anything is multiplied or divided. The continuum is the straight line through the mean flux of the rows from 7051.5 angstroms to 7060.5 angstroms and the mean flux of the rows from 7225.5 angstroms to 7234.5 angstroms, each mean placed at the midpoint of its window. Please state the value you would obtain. -2.0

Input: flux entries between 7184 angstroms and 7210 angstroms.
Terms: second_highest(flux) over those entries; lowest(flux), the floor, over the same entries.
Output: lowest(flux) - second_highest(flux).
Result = -1.7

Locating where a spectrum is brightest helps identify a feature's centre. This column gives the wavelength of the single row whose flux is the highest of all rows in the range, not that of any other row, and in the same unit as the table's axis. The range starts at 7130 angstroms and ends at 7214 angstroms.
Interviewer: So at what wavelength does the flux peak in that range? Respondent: 7206 angstroms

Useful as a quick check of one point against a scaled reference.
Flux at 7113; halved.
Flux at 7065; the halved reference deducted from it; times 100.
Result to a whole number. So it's 442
